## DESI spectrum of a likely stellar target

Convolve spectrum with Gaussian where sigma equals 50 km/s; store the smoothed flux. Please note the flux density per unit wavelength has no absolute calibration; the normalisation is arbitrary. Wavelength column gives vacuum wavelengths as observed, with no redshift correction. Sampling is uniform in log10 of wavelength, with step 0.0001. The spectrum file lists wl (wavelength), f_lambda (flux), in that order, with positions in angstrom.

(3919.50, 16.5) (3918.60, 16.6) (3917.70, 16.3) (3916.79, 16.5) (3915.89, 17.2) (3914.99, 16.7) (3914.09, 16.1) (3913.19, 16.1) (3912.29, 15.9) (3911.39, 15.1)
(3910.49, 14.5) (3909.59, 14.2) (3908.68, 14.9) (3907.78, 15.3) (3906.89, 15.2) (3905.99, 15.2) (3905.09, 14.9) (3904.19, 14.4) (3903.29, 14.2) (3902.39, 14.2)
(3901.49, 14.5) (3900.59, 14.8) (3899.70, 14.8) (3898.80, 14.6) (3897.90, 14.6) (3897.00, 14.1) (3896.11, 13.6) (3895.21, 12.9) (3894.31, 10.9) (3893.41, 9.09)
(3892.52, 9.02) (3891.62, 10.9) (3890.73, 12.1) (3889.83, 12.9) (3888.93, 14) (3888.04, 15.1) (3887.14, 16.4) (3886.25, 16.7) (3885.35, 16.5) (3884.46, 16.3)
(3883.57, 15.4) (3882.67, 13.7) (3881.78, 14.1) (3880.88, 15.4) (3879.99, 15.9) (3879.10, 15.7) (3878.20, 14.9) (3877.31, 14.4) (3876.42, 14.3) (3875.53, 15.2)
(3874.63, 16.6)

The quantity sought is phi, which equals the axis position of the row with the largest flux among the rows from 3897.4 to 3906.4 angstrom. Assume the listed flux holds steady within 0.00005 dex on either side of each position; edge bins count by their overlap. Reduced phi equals 3905.99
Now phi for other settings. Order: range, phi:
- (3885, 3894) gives 3886.25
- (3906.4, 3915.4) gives 3914.99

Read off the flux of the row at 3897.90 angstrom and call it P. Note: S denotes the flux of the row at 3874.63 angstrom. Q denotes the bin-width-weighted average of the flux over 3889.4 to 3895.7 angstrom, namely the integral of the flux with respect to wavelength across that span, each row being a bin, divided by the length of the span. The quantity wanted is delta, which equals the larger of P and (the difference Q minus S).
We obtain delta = 14.6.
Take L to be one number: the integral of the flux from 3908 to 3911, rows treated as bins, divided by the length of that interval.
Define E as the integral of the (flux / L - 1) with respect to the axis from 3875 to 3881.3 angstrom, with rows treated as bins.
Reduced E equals 0.25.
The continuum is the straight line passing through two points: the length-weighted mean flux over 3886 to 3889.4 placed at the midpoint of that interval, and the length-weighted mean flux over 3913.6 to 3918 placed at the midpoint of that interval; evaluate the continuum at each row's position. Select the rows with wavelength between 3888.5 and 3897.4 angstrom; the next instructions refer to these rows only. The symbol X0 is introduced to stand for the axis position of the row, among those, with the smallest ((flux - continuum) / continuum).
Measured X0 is 3892.52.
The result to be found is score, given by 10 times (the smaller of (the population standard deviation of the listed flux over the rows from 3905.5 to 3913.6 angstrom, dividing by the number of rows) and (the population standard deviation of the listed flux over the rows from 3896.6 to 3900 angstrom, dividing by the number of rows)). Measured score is 2.6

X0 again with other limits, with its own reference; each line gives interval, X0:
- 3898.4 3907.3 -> 3903.29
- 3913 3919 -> 3914.09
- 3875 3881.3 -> 3876.42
